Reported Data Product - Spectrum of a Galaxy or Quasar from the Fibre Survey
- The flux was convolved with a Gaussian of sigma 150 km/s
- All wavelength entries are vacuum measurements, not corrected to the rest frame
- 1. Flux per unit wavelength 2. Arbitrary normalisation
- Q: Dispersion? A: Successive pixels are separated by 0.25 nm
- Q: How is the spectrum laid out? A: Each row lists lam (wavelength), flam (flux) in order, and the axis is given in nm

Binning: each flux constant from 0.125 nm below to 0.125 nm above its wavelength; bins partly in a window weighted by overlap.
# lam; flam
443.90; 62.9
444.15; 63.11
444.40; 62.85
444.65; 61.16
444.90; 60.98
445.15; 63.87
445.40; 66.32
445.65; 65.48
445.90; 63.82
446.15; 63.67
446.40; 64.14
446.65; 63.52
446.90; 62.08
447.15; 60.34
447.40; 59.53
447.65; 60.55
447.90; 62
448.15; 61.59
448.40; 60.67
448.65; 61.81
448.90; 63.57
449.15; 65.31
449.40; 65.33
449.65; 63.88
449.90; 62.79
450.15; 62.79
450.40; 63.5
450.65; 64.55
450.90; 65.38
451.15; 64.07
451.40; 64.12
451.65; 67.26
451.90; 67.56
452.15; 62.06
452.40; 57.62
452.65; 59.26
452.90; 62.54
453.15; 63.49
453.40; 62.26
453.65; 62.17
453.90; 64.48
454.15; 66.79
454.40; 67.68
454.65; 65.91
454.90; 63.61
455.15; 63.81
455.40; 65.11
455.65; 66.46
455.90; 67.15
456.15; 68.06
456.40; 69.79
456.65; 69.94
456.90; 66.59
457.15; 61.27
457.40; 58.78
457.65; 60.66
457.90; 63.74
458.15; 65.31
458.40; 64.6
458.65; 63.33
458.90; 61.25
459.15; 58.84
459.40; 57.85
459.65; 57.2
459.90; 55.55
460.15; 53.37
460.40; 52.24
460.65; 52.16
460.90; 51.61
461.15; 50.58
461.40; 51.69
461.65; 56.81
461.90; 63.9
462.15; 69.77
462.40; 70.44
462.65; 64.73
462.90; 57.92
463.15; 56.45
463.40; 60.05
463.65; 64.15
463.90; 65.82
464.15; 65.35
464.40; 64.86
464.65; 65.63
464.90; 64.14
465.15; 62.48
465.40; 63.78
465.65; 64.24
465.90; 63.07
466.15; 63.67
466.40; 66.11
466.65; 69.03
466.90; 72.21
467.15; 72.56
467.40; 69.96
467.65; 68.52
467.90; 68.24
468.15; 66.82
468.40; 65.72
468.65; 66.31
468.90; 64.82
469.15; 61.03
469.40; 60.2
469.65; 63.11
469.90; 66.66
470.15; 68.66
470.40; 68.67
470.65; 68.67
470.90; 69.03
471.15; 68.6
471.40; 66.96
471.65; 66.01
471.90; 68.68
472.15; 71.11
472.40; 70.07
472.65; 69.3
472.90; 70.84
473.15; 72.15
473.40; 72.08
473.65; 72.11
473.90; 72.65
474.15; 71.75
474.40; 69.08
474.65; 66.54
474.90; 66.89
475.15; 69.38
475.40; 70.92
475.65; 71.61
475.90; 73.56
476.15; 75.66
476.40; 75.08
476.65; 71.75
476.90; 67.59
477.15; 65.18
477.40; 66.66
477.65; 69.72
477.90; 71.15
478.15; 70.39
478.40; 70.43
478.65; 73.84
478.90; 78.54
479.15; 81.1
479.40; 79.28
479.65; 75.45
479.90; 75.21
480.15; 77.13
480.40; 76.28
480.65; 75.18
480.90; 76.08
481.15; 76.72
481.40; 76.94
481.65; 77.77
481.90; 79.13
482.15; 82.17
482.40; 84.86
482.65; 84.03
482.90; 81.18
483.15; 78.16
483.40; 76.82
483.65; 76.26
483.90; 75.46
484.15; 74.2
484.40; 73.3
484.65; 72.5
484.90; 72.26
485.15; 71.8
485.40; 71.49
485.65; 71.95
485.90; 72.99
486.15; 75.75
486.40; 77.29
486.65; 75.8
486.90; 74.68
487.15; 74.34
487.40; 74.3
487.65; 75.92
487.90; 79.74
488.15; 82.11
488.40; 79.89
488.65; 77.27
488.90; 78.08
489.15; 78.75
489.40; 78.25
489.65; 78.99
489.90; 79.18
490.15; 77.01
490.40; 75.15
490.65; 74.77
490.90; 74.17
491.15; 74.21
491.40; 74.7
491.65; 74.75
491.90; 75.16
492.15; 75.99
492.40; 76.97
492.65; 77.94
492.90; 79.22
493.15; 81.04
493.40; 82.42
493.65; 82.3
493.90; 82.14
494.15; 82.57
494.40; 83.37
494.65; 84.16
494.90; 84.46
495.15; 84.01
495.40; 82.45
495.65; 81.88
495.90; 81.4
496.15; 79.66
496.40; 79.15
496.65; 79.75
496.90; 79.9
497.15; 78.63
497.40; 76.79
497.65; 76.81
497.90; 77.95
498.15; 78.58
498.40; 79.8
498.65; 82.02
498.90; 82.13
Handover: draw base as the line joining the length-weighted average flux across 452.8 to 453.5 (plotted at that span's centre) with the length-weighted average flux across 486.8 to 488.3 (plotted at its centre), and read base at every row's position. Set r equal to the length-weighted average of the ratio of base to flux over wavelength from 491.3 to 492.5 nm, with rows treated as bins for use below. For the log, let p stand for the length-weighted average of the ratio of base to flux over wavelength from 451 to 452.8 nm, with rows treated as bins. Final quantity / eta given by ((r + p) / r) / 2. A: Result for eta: 0.97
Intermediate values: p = 0.99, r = 1.04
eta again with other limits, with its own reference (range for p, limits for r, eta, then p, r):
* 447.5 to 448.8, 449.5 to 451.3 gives 1.01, 0.99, 0.97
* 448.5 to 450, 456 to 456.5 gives 1.02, 0.96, 0.93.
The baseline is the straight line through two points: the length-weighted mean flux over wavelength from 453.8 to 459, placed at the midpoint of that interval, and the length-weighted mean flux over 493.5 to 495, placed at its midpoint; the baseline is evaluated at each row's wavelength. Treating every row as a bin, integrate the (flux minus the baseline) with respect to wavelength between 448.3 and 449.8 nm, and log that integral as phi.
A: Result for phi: 3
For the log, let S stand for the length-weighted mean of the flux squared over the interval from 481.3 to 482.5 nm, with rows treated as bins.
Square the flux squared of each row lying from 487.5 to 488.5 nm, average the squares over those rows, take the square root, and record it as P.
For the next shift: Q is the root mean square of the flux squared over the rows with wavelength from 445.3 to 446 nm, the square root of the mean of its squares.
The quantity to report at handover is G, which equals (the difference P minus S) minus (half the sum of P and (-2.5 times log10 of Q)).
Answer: -3266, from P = 6321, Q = 4255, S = 6431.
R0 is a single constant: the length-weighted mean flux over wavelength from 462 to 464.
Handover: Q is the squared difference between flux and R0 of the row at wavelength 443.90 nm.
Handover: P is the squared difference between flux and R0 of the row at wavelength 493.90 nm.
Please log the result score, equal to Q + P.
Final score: 343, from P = 342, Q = 1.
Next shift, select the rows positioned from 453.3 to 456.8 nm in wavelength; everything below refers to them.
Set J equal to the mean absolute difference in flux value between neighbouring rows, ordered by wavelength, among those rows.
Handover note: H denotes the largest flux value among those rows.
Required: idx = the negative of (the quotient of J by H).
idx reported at -0.018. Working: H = 69.94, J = 1.2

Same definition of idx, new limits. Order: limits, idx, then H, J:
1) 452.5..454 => -0.024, 64.48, 1.6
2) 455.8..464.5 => -0.033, 70.44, 2.3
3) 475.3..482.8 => -0.022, 84.86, 1.8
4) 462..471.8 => -0.024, 72.56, 1.8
